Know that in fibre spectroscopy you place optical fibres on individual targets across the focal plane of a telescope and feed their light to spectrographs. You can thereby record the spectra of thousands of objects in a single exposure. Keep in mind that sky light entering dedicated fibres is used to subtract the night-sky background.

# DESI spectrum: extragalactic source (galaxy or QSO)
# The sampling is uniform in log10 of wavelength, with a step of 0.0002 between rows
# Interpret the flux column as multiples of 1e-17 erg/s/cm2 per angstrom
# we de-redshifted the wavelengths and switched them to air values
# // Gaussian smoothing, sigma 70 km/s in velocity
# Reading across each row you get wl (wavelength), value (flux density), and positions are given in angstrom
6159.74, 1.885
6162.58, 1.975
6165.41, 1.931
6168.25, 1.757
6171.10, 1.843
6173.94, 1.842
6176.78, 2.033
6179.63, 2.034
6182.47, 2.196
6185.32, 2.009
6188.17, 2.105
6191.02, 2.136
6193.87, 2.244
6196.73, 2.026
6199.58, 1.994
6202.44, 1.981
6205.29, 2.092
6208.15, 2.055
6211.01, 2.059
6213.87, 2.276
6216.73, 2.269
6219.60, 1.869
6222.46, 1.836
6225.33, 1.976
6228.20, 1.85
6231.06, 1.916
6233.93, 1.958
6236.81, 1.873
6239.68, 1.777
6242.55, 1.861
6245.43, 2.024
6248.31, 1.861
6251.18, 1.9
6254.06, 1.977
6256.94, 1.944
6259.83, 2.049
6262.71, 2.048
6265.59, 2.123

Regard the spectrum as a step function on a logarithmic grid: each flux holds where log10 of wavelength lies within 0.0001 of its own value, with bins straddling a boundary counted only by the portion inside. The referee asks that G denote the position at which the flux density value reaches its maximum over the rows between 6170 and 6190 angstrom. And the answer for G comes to 6182.47 angstrom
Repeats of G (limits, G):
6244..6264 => 6259.83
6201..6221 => 6213.87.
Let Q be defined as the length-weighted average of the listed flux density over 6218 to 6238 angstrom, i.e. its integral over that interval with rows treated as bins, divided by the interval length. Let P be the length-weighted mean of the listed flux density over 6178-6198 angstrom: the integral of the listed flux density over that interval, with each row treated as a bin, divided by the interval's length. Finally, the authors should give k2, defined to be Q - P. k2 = -0.21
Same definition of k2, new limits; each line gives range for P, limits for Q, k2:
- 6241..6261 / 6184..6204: 0.13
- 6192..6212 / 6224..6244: -0.18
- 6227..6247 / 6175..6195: 0.21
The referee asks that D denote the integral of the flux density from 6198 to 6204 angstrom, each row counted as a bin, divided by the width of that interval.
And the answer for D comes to 1.99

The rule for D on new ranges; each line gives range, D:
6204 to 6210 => 2.07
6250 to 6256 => 1.94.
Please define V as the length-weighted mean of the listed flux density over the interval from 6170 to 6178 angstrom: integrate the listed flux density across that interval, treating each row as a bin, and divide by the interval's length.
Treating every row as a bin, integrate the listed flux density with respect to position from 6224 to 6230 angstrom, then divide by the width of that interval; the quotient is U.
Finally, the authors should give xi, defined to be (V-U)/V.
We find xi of 0.00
